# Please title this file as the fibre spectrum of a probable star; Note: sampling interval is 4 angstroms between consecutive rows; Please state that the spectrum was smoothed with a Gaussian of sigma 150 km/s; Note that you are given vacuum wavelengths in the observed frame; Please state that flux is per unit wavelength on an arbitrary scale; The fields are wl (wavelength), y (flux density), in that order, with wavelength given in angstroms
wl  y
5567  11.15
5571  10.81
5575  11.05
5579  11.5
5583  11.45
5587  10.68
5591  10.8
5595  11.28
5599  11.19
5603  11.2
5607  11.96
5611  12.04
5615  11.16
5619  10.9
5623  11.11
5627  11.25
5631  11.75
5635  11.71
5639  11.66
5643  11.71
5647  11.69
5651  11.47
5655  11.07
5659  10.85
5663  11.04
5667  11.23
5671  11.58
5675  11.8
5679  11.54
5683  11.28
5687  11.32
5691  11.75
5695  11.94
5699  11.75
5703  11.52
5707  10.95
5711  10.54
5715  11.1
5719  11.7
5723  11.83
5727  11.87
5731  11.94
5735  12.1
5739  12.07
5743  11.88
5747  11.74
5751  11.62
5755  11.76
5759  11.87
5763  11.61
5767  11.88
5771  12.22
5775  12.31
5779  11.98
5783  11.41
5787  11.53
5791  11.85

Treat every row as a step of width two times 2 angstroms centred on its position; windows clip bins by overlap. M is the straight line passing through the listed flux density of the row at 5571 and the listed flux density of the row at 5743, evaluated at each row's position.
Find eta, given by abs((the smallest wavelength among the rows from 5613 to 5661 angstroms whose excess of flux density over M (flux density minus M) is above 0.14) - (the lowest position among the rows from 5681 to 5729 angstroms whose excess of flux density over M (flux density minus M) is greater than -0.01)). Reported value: 60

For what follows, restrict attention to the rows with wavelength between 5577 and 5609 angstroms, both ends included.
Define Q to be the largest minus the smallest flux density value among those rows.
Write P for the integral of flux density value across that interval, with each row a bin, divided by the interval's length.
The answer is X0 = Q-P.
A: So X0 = -10.0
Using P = 11.3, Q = 1.28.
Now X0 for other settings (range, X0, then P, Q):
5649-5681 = -10.4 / 11.3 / 0.95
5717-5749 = -11.5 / 11.9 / 0.40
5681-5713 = -10.0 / 11.4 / 1.40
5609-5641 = -10.3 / 11.4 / 1.14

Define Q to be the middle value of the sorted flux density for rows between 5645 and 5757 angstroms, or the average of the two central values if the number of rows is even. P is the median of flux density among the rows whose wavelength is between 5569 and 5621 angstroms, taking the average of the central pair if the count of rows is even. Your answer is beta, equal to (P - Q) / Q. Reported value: -0.04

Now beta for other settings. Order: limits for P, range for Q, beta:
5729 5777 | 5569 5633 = 0.06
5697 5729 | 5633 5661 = 0.00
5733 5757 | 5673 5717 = 0.03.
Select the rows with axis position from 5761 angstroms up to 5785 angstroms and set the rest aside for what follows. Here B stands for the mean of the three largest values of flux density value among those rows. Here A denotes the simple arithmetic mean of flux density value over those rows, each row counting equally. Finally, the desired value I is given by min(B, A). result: 11.9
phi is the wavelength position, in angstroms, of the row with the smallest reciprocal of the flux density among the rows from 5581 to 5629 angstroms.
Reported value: 5611 angstroms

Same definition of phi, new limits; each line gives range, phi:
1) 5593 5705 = 5611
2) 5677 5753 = 5735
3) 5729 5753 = 5735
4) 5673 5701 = 5695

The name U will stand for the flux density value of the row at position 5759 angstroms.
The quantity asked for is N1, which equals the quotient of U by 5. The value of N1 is 2.37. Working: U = 11.87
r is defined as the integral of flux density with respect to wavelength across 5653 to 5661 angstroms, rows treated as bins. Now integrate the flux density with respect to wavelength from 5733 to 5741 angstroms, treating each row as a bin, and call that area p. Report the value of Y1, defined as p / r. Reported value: 1.10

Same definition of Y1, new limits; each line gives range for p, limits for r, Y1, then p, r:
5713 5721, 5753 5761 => 0.96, 91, 95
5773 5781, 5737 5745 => 1.01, 97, 96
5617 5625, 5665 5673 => 0.96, 88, 91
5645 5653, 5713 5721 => 1.02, 93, 91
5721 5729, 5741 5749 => 1.00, 95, 94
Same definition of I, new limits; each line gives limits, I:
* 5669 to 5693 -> 11.5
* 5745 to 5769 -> 11.7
